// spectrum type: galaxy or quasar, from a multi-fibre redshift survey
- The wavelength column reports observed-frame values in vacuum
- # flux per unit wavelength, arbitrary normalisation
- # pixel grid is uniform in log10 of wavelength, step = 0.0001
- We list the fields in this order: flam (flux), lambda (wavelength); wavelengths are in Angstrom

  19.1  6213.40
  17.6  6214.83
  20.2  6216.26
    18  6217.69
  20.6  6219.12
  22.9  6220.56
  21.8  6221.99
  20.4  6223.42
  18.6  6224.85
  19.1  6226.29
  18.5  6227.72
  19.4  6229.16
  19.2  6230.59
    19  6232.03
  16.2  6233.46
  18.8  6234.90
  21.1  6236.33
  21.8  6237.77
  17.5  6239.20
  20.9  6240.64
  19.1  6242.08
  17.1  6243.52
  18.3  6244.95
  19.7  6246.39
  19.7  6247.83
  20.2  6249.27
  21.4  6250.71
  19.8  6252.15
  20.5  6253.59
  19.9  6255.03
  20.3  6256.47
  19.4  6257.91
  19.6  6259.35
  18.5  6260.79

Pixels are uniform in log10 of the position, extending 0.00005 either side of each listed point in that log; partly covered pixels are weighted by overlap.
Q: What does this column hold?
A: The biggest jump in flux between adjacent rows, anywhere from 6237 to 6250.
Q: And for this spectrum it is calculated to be 4.3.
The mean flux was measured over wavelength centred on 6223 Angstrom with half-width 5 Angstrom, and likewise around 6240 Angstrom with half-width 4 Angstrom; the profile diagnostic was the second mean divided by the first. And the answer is 0.97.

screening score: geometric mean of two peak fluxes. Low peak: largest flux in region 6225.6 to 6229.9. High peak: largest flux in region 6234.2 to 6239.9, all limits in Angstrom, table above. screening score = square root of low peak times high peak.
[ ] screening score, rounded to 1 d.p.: 20.6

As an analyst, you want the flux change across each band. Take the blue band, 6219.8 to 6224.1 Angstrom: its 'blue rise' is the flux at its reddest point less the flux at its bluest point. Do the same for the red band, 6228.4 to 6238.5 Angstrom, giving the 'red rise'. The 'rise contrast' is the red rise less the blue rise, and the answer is 4.9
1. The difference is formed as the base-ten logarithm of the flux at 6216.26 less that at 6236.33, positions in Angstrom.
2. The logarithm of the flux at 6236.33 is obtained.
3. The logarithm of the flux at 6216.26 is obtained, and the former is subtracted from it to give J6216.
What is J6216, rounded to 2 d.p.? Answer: -0.02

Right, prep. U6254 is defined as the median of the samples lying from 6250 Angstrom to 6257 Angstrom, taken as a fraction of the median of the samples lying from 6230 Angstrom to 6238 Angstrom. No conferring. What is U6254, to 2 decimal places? 1.06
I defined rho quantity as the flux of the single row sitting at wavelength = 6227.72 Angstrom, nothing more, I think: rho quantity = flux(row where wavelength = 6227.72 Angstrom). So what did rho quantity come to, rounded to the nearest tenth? 18.5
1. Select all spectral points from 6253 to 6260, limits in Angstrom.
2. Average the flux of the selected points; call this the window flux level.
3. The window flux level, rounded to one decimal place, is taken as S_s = 19.9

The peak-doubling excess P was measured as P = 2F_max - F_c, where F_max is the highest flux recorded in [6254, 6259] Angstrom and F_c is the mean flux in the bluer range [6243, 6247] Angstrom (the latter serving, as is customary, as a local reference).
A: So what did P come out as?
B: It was 22.2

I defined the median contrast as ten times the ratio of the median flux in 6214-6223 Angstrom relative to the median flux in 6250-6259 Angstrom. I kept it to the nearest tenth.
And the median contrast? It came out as 10.1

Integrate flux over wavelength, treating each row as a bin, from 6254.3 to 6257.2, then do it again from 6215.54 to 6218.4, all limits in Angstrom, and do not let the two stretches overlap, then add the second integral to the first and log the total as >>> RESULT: 113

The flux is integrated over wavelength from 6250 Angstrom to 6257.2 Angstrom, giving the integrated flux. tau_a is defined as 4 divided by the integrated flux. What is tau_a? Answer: 0.0273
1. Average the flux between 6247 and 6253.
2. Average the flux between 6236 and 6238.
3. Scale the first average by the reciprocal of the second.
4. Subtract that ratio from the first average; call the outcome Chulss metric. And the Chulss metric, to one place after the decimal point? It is 19.3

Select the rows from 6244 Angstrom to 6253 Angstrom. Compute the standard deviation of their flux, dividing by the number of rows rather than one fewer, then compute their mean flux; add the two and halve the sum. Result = 10.4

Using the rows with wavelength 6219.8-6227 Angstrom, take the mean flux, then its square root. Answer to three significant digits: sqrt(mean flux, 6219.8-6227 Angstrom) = 4.53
